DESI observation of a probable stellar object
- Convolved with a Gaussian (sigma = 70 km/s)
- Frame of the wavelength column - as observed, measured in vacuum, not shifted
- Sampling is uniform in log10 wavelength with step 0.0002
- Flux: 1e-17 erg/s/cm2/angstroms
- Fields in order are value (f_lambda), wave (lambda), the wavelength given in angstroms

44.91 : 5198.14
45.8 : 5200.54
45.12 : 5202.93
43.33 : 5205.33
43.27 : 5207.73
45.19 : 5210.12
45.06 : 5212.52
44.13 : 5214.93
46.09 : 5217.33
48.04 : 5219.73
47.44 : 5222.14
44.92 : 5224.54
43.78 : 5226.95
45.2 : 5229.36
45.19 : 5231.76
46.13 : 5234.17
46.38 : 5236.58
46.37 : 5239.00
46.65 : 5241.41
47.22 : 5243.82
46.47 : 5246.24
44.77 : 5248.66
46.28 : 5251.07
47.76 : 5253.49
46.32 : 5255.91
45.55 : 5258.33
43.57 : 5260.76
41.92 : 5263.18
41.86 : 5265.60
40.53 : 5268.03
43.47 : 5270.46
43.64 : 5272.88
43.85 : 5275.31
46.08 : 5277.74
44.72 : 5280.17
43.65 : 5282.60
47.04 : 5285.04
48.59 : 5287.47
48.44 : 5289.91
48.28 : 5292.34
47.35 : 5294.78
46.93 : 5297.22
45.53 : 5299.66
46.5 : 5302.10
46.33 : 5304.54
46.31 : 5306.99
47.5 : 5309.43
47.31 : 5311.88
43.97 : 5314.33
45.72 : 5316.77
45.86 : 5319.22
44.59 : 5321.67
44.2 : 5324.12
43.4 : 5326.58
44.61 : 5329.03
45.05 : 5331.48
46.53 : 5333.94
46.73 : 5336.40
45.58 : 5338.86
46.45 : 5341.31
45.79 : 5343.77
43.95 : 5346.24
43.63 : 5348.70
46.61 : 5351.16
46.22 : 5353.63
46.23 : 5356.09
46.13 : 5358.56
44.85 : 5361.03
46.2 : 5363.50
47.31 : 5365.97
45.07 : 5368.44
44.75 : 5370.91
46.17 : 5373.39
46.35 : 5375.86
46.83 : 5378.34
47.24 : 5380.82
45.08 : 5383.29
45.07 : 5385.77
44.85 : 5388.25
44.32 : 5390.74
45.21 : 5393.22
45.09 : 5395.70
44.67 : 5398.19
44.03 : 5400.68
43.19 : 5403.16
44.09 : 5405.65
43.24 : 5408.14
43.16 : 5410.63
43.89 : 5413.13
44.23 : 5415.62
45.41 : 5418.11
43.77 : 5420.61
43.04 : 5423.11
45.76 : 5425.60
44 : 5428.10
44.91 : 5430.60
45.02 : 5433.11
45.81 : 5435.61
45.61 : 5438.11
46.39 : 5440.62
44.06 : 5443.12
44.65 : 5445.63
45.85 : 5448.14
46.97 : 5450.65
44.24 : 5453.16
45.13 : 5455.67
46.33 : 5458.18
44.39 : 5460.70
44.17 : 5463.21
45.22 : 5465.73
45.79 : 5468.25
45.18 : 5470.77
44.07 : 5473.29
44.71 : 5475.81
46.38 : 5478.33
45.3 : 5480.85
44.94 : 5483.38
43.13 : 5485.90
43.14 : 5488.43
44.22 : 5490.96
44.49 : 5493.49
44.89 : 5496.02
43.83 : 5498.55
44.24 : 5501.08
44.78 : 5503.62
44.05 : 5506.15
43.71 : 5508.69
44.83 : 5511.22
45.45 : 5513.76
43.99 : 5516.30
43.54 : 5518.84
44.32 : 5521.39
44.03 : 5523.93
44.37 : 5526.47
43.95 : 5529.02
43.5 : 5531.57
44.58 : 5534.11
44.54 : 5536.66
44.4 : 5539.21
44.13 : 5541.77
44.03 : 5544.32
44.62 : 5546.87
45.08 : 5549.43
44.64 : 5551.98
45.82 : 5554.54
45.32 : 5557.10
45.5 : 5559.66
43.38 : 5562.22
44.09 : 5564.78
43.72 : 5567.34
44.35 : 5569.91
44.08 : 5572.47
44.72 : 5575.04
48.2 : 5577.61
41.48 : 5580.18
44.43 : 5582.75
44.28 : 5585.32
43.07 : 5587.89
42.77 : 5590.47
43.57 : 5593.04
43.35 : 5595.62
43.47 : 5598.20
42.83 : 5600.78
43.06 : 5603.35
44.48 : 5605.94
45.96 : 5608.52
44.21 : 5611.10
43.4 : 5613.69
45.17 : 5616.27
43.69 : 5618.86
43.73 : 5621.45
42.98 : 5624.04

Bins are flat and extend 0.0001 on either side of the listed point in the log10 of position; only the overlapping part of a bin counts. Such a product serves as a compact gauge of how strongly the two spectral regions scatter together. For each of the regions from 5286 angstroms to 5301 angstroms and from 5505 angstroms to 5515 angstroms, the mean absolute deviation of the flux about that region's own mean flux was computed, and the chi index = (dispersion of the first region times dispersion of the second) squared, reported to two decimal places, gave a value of 0.33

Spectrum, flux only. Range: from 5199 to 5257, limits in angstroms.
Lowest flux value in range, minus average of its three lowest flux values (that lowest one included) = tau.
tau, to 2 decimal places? -0.19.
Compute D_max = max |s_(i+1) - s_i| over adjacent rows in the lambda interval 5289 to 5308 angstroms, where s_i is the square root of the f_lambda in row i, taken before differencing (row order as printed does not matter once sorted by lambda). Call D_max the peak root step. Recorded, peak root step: 0.10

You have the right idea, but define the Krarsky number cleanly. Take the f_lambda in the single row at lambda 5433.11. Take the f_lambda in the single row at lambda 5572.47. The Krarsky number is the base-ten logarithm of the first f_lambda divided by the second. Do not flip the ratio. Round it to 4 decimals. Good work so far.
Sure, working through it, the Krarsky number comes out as 0.0092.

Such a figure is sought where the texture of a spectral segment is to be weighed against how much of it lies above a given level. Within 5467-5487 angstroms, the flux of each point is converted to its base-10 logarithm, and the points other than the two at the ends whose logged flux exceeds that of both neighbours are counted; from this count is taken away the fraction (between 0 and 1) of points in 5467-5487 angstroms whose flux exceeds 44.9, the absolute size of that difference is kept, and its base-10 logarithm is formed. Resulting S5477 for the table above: -0.4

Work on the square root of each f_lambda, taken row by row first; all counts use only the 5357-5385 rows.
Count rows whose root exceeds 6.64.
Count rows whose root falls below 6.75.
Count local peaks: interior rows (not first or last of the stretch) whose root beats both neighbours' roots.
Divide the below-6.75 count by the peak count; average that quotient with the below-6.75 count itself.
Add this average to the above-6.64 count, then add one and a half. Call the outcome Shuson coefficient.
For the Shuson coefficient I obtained 15.5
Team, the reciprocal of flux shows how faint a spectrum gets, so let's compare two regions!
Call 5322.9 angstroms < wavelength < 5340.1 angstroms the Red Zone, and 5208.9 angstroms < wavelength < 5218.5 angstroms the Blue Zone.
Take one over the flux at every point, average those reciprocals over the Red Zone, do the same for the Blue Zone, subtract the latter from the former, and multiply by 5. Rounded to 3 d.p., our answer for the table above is 0.000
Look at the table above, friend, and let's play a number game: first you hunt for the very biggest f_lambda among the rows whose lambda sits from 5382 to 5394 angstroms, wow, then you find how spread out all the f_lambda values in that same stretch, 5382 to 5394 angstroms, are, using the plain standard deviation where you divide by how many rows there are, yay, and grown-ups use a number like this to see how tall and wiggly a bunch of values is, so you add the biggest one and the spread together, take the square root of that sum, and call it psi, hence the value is 6.75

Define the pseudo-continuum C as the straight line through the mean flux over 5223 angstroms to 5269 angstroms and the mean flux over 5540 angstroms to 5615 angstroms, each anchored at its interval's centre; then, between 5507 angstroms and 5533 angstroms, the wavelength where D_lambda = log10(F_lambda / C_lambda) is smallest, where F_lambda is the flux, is 5531.57 angstroms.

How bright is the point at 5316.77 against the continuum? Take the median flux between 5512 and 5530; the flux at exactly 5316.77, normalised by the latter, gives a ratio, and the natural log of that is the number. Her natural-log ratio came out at 0.04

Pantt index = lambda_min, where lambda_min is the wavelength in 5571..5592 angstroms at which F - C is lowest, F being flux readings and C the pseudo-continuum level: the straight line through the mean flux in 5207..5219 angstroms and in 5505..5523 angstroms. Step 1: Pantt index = 5580.18 angstroms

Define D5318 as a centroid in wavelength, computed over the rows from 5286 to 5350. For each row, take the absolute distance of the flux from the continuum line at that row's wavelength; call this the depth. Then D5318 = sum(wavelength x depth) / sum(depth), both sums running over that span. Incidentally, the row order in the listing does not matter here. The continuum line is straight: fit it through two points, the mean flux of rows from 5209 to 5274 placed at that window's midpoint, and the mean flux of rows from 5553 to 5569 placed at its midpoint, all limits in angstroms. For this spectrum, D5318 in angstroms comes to 5311.2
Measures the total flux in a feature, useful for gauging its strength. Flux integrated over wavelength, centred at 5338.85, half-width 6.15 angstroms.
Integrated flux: 568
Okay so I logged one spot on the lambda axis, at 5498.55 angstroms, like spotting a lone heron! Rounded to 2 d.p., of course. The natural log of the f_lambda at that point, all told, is 3.78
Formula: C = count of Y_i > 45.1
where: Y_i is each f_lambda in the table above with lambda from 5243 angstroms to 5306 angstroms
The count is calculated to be 16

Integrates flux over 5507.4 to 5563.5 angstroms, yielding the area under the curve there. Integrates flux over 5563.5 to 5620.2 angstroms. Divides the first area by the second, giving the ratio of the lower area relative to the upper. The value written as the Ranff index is 0.999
